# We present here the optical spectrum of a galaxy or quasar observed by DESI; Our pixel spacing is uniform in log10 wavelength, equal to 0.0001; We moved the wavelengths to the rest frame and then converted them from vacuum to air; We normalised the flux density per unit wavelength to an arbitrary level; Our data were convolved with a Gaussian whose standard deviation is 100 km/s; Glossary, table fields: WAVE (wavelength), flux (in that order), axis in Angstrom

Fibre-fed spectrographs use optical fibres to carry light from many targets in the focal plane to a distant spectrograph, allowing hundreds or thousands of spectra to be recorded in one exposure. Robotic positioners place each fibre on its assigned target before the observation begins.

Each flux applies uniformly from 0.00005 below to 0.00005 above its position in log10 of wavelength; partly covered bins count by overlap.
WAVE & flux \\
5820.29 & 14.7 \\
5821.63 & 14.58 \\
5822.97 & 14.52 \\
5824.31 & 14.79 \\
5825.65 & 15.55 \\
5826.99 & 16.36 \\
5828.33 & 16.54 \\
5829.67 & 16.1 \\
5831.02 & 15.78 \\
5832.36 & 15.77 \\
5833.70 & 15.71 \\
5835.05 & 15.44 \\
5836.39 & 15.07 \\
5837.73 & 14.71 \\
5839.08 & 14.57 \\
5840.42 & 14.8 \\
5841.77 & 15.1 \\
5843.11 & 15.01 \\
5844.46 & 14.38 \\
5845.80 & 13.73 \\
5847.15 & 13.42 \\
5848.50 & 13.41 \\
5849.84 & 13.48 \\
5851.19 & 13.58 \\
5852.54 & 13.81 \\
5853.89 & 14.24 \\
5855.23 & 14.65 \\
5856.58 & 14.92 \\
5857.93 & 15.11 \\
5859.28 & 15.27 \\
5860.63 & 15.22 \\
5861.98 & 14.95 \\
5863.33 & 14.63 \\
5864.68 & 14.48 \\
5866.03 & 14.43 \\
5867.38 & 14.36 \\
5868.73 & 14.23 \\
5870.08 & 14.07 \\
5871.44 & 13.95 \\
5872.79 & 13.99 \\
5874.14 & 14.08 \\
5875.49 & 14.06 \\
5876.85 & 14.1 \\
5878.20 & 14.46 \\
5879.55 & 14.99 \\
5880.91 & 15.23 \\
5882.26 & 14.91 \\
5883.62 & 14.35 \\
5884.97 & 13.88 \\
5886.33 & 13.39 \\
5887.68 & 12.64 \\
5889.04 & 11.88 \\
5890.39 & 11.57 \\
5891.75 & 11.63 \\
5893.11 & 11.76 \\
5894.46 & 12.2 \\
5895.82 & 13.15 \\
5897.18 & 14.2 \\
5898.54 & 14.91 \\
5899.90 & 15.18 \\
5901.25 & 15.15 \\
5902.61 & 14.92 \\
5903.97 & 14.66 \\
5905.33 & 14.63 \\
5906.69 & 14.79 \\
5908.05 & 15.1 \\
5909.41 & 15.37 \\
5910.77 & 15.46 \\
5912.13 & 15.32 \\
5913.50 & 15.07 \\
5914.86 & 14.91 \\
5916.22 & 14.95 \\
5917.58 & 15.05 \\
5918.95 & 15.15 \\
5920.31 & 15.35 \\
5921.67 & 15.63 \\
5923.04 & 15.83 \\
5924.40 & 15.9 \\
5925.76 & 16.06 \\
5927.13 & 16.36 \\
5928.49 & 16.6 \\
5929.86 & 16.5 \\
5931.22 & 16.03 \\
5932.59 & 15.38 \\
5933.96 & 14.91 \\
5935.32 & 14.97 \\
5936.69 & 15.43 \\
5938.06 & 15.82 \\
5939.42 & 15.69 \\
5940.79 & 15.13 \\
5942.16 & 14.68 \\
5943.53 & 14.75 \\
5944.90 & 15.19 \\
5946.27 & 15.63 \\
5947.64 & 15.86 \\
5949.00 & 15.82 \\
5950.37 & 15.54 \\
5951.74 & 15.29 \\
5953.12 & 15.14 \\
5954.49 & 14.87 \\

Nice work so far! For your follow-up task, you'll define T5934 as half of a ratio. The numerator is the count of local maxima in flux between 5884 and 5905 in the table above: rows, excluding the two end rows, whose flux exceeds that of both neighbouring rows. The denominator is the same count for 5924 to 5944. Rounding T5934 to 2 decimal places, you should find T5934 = 0.25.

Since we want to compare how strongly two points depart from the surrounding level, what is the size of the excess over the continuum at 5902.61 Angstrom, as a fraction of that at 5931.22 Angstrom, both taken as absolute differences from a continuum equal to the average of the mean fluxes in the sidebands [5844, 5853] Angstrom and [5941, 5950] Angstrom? 0.3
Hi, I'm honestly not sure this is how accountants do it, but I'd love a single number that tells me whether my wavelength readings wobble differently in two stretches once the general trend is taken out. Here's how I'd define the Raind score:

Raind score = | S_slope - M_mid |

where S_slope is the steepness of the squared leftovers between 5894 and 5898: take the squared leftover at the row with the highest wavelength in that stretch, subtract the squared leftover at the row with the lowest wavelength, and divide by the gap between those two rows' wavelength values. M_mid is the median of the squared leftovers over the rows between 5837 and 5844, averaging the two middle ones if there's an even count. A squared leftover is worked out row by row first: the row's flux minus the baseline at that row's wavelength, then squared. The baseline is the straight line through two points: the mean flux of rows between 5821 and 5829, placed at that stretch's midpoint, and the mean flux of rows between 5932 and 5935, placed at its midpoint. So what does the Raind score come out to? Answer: 3.3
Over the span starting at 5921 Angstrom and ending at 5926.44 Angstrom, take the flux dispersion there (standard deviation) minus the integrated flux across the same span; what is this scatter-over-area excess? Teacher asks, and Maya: -86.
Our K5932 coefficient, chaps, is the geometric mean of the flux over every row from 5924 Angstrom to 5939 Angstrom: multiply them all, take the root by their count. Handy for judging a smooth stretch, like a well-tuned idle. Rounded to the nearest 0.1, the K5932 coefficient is 15.8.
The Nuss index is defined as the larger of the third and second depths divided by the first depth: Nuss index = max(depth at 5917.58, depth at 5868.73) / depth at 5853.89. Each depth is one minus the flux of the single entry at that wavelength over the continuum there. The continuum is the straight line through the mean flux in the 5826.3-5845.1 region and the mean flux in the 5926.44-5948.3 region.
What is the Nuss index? 1.0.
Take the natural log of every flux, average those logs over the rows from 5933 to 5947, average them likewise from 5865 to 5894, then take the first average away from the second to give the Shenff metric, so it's -0.11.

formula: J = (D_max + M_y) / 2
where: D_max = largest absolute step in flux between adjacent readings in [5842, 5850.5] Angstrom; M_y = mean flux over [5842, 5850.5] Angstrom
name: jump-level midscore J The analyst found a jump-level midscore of 7.3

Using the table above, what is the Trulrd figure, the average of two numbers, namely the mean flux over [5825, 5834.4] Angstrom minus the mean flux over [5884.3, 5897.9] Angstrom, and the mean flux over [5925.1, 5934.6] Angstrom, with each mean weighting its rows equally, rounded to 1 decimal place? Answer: 9.7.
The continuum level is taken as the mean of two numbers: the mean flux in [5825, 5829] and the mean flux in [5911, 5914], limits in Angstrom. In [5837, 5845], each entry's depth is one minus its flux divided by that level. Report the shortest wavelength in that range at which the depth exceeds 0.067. 5839.08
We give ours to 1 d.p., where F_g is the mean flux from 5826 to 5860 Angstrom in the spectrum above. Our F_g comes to 14.8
